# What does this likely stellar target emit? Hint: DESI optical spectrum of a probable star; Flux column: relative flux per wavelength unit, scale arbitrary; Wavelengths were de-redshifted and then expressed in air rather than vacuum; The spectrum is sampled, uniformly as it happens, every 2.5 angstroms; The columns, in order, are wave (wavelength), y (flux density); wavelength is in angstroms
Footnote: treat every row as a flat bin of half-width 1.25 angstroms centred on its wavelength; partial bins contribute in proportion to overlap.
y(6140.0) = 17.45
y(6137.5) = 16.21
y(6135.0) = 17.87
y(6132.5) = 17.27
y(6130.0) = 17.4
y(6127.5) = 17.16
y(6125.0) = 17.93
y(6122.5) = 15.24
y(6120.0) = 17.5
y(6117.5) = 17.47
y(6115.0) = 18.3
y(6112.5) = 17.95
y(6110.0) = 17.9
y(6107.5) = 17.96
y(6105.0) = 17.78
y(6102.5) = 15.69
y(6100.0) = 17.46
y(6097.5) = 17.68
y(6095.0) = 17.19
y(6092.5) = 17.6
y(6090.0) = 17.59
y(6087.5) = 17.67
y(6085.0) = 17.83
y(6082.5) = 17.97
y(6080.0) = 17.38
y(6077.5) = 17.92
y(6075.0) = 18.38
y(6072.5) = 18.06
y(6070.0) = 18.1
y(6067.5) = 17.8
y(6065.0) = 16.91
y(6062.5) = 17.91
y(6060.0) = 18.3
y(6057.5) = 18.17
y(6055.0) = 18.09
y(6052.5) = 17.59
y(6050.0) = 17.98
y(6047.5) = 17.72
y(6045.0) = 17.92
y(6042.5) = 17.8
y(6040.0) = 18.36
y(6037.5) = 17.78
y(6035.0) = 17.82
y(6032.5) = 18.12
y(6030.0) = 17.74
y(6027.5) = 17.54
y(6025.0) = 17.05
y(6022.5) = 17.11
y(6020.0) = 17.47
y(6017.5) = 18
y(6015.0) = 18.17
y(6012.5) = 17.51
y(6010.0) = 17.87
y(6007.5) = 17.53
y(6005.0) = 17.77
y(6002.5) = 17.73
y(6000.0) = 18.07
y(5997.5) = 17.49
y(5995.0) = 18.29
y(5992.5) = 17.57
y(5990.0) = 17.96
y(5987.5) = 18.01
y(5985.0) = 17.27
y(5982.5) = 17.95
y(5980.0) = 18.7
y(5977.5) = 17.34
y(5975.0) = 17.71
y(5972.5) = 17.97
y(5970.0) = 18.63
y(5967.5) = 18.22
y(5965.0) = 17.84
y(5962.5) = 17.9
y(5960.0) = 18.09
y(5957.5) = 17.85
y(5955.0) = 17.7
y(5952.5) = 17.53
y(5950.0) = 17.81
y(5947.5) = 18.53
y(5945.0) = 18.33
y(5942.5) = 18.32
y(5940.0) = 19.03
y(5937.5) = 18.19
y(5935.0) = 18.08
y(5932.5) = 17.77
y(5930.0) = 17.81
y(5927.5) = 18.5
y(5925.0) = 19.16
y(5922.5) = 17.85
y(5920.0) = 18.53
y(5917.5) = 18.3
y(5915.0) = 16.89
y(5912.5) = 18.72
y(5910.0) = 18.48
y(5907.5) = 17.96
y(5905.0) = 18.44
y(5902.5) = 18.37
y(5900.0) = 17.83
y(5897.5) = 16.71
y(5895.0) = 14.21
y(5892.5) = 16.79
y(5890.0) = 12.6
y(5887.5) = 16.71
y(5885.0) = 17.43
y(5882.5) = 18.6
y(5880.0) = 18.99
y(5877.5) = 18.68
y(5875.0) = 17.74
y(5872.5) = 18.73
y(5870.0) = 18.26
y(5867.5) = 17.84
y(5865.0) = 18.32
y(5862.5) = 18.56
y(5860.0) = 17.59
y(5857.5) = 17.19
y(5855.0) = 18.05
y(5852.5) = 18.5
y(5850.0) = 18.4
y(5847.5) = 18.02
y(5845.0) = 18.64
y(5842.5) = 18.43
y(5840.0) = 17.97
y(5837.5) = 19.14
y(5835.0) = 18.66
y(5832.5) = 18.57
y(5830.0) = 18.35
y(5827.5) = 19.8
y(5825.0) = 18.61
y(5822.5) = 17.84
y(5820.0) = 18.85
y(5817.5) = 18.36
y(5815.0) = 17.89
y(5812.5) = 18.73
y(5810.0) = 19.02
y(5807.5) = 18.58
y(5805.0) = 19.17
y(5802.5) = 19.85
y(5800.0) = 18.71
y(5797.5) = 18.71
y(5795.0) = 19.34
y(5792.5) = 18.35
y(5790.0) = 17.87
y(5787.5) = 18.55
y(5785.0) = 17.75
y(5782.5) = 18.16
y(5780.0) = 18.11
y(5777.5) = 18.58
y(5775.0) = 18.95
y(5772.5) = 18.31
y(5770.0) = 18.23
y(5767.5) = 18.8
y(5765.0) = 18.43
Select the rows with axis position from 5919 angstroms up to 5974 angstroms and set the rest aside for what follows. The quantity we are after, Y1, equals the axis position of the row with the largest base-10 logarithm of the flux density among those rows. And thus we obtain 5925.0 angstroms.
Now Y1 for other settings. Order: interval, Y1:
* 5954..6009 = 5980.0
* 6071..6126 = 6075.0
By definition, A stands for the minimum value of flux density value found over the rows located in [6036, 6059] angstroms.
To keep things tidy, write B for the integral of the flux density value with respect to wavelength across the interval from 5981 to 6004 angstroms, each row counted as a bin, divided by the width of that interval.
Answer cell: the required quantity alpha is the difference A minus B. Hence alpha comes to -0.23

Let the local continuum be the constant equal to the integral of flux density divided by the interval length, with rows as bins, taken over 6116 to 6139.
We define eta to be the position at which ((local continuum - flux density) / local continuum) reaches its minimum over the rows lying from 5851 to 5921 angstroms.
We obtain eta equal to 5880.0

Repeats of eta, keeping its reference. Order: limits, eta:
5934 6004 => 5940.0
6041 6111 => 6075.0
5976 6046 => 5980.0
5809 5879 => 5827.5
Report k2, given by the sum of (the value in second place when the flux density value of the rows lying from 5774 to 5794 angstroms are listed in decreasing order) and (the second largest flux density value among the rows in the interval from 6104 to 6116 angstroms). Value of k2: 36.5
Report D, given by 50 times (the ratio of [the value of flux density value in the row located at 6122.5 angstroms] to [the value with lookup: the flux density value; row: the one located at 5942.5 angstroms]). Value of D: 42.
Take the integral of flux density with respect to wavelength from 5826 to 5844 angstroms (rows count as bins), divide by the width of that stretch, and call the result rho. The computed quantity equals 18.7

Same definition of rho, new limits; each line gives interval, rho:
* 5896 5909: 17.8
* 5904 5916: 18.1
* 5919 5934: 18.3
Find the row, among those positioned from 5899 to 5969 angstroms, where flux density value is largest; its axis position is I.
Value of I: 5925.0 angstroms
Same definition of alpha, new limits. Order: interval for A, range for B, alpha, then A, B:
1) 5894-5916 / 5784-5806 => -4.50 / 14.21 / 18.7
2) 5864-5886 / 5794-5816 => -1.47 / 17.43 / 18.9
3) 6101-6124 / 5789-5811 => -3.61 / 15.24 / 18.9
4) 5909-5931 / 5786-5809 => -1.89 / 16.89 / 18.8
